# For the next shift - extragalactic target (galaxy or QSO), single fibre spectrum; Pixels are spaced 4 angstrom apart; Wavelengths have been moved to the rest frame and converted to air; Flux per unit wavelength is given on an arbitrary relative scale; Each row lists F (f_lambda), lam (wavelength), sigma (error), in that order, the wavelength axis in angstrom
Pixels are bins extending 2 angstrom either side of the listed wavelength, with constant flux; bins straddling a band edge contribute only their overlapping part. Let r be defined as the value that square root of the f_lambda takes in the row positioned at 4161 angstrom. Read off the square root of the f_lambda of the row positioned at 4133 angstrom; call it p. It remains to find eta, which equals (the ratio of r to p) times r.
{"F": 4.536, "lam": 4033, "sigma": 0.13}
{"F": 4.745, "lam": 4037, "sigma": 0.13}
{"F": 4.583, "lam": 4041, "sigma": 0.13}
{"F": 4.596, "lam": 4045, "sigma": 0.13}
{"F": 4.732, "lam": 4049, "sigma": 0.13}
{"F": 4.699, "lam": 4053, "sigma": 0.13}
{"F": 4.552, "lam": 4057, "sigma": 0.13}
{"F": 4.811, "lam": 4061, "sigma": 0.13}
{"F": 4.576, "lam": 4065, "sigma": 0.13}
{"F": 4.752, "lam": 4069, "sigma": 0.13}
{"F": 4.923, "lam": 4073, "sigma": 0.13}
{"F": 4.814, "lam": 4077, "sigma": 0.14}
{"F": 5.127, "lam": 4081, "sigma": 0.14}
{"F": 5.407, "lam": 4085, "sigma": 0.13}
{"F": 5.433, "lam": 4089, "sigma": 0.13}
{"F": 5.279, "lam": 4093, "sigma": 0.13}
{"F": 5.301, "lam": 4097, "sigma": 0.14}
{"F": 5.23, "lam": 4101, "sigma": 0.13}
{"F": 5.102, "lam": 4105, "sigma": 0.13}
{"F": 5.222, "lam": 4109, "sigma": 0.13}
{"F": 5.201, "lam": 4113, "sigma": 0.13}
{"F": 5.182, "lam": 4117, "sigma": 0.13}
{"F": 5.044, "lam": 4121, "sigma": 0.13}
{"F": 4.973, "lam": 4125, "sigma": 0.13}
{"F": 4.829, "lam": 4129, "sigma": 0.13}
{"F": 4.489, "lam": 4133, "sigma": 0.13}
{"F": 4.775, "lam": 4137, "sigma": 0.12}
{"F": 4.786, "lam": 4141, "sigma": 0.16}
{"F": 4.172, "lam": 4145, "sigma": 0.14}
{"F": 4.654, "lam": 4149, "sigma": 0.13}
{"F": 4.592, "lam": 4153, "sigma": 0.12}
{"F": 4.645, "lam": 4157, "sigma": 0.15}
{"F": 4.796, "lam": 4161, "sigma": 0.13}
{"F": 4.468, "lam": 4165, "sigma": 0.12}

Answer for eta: 2.26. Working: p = 2.12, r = 2.19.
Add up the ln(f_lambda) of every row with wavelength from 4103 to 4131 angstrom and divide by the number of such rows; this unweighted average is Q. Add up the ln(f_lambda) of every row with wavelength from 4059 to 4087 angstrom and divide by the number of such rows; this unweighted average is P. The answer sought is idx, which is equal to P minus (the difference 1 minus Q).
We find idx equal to 2.22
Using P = 1.59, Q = 1.62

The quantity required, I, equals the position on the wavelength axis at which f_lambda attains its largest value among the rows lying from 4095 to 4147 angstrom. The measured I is 4097 angstrom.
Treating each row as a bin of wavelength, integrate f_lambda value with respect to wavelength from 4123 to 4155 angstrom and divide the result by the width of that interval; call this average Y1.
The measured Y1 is 4.7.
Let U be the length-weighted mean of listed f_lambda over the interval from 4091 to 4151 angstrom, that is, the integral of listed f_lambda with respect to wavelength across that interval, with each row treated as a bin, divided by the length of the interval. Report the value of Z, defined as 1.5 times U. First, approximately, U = 4.95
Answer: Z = 7.4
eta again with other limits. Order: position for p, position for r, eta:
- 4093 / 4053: 2.05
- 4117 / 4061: 2.11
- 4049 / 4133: 2.06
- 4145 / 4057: 2.23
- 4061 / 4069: 2.17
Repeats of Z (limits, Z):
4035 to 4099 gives 7.3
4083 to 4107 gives 7.9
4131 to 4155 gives 6.9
